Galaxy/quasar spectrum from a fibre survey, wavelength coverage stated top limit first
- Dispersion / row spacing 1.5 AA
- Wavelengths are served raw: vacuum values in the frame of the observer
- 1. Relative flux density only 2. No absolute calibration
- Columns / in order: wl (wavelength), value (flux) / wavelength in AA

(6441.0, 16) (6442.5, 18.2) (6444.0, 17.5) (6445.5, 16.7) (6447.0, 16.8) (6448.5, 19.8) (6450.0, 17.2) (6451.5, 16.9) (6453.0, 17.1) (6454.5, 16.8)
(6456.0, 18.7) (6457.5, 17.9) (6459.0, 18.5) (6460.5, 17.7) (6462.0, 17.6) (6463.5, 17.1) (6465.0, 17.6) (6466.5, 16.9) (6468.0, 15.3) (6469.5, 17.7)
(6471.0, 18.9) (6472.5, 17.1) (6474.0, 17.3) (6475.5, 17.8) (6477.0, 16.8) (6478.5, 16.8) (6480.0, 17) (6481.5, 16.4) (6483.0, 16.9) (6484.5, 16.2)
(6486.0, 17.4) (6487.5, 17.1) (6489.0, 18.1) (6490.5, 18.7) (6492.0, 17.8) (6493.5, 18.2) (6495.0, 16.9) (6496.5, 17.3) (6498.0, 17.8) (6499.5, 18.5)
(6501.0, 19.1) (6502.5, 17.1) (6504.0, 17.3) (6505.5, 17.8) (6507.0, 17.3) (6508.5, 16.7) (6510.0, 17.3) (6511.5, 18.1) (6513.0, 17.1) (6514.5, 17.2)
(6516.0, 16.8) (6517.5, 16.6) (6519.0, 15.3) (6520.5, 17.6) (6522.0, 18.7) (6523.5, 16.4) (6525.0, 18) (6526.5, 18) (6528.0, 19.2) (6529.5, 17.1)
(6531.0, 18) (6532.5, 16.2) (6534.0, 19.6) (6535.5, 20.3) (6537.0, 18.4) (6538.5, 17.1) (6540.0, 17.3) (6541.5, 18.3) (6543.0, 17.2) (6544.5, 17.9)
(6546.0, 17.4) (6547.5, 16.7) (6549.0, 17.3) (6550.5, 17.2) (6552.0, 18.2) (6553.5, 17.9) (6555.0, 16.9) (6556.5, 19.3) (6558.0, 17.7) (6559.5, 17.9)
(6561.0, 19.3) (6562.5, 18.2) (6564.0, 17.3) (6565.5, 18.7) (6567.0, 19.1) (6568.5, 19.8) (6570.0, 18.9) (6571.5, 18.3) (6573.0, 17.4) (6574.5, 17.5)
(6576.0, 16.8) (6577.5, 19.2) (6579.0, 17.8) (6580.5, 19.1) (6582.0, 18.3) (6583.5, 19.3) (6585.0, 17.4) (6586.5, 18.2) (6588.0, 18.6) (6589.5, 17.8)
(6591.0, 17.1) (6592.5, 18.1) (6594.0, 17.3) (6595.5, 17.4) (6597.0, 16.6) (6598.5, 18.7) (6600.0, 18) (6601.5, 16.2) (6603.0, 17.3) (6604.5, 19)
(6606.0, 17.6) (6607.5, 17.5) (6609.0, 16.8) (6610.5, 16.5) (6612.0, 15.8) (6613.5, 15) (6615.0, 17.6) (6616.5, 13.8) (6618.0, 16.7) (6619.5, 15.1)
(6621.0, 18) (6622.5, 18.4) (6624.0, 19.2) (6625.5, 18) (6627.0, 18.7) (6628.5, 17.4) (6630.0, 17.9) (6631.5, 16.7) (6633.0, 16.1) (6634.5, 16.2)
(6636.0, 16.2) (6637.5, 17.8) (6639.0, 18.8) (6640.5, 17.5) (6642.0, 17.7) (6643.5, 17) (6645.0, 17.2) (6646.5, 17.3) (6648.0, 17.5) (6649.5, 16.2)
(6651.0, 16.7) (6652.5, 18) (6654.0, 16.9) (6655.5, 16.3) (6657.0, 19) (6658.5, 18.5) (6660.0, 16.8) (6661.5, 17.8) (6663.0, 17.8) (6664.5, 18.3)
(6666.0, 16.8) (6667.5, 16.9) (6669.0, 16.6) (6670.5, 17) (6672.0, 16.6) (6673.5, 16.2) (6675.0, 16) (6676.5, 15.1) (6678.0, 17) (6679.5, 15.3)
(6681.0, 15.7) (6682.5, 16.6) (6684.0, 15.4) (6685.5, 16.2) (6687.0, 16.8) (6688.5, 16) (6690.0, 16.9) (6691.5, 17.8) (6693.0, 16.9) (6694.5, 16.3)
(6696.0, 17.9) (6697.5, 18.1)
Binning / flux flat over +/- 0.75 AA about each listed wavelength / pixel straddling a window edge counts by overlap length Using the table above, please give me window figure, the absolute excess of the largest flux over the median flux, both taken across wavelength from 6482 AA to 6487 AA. 0.5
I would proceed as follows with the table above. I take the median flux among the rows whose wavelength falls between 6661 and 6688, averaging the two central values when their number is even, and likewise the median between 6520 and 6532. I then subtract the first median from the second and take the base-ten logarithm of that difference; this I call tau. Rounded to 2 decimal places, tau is 0.15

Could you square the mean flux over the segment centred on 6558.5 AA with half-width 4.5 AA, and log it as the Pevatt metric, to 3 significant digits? 332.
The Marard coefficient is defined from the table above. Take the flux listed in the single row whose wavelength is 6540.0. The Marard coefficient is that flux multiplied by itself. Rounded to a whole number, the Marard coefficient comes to 299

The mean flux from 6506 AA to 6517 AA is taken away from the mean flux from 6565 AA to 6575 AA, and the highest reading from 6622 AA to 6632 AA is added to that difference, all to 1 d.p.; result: 20.5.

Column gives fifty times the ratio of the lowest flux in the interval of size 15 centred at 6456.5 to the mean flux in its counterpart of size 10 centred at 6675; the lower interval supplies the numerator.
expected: 51.9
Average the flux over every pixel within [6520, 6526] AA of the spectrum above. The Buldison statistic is 17.7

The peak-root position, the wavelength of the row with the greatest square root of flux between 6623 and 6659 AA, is 6624.0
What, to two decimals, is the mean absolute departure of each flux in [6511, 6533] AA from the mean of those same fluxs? 0.82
